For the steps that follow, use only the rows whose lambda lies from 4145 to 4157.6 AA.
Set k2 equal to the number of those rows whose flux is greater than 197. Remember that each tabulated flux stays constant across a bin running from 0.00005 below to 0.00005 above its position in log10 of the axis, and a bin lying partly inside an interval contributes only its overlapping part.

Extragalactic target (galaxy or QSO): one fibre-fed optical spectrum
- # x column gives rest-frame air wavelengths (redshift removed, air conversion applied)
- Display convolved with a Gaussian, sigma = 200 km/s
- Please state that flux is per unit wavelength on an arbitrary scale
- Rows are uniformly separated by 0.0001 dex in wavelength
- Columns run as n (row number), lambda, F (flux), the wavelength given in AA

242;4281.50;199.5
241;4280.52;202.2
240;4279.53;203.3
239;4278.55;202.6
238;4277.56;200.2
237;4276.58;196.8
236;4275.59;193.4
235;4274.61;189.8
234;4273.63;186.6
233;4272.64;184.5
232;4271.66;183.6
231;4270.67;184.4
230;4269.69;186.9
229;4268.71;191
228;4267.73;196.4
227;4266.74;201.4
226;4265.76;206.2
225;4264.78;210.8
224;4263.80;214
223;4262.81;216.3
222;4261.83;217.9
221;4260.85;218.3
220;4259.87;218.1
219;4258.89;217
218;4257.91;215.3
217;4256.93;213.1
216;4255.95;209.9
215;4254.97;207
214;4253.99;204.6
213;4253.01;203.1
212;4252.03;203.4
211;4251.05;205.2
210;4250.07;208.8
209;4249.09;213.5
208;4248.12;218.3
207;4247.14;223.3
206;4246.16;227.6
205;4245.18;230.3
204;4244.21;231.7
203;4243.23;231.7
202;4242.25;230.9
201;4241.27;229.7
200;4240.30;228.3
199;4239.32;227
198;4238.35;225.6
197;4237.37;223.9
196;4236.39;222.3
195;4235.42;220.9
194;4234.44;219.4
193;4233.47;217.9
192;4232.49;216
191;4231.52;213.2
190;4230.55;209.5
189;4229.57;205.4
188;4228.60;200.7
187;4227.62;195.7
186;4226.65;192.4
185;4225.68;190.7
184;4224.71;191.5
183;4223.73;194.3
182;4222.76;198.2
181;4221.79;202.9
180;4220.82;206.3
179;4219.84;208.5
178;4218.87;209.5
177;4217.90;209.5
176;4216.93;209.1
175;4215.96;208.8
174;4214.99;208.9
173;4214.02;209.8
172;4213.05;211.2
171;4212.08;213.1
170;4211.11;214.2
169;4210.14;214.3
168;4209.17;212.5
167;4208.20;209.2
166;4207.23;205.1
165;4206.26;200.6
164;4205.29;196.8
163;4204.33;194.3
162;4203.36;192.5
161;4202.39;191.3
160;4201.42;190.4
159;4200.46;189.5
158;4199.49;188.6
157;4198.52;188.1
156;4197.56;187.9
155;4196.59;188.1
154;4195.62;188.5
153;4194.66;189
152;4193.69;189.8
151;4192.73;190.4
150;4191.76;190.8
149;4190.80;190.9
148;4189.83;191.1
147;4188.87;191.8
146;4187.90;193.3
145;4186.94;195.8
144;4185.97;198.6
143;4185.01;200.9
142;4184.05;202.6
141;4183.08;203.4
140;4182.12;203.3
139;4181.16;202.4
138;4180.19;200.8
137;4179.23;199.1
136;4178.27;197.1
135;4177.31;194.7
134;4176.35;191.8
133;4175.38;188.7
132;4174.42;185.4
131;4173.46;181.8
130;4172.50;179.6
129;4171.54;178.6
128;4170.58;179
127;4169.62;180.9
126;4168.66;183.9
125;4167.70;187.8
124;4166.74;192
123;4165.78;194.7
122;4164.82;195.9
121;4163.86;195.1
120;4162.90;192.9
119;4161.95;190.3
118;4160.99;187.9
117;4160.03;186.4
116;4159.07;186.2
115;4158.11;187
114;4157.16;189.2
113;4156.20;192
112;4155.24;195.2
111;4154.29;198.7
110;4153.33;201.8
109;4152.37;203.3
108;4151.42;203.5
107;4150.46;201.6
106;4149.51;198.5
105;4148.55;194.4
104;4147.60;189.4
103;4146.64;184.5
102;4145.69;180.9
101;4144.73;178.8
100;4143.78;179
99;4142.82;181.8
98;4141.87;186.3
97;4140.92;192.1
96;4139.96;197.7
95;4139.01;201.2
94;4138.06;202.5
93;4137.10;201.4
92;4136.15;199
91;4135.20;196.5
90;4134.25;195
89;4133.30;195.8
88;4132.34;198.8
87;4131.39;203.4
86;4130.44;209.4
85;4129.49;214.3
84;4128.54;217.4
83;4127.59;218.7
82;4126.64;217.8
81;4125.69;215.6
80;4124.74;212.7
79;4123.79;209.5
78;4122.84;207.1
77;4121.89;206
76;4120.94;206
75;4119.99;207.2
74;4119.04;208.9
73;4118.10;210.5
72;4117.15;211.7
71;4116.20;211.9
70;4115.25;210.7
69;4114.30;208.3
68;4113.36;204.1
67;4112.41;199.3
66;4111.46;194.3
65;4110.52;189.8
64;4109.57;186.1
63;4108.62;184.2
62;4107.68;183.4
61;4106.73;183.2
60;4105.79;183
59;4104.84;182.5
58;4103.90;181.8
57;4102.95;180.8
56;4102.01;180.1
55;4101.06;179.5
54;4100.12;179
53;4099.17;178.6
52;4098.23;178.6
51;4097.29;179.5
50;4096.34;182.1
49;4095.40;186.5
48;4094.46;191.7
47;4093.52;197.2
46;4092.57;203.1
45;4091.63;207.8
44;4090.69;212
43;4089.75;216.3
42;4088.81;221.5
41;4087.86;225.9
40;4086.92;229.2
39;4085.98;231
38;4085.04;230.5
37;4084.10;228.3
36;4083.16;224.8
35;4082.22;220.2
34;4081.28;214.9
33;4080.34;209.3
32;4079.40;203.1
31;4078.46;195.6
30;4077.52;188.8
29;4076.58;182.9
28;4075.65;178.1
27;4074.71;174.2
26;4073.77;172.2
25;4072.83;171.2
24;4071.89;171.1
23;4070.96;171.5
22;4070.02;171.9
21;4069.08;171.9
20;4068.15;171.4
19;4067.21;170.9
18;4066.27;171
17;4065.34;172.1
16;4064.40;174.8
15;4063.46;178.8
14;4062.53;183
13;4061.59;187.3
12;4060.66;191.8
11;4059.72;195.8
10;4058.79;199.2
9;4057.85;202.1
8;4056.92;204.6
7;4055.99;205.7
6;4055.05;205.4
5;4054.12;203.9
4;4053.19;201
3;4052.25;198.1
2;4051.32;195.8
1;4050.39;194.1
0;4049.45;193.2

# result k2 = 6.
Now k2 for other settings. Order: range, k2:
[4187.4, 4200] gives 0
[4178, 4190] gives 9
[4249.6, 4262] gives 13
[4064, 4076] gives 0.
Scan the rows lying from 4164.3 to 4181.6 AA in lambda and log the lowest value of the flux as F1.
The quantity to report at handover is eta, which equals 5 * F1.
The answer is 893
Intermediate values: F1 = 178.6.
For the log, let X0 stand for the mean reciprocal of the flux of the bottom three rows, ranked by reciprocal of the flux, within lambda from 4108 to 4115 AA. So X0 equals 0.0049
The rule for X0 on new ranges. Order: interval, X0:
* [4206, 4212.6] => 0.0047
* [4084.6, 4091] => 0.0043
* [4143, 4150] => 0.0052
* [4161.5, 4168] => 0.0051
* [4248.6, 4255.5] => 0.0048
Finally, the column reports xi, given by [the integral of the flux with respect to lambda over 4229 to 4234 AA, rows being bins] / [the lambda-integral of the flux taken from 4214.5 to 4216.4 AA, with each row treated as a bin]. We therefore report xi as 2.7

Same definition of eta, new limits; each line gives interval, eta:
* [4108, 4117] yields 921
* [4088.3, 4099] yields 893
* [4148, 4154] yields 972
